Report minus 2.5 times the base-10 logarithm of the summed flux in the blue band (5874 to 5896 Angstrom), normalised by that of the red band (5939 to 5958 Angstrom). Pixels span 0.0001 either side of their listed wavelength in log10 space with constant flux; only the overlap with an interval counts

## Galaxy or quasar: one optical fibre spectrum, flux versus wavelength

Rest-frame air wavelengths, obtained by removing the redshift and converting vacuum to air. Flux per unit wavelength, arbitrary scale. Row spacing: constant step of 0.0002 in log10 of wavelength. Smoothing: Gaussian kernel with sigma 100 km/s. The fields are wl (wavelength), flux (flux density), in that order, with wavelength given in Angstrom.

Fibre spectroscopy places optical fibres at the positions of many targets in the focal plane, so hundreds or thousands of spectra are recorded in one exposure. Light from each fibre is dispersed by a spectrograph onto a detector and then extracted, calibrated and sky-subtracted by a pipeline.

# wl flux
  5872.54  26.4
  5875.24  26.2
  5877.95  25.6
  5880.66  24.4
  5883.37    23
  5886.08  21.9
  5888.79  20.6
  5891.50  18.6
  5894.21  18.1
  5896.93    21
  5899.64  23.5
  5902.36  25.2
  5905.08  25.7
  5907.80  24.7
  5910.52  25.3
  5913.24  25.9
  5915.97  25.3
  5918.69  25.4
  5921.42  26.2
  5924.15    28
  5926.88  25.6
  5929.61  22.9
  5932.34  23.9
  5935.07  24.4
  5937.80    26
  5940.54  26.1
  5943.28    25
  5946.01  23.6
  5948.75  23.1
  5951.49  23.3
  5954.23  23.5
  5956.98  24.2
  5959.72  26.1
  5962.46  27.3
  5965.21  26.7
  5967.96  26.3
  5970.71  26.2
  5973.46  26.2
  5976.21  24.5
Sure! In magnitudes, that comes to -0.1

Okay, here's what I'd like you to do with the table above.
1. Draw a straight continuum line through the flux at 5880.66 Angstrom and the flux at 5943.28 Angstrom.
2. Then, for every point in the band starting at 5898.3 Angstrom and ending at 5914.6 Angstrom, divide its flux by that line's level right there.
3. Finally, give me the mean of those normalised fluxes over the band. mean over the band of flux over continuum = 1.02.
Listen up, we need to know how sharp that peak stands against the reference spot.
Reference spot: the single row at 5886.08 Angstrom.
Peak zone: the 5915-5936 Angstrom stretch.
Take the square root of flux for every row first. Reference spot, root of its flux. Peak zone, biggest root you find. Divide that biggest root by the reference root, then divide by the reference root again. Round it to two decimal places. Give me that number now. 0.24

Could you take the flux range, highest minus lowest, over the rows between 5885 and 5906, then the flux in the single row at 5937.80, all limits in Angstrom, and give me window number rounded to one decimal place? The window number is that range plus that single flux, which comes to 33.6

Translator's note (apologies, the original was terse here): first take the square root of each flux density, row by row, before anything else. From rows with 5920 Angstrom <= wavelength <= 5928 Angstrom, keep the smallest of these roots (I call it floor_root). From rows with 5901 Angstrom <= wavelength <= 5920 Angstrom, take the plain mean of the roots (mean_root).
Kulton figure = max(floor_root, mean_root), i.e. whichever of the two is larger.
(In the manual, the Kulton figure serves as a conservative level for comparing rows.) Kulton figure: 5.1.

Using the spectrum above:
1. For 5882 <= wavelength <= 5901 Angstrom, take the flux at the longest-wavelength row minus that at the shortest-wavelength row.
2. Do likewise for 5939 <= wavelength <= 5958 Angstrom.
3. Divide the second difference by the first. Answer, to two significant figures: -3.8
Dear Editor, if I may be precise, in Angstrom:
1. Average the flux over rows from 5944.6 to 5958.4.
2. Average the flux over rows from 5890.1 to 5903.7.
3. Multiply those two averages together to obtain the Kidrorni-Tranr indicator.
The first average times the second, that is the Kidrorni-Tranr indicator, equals 501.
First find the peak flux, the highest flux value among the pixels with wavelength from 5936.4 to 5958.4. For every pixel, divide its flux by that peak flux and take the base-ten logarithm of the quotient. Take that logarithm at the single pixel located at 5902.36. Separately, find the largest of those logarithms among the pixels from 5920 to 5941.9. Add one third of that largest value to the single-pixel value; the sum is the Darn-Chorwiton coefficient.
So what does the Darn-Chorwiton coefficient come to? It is -0.005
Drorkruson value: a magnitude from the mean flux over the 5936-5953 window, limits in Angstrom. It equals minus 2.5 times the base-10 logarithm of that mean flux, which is -3.47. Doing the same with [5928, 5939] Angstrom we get -3.46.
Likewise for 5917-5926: -3.56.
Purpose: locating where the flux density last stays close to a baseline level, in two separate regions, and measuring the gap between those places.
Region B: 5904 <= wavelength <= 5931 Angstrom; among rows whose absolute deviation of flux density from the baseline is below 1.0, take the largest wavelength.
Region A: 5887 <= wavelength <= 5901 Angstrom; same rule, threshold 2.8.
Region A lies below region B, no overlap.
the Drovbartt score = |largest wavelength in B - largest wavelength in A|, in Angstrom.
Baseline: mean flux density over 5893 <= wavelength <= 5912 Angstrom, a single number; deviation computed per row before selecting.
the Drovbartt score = 30.0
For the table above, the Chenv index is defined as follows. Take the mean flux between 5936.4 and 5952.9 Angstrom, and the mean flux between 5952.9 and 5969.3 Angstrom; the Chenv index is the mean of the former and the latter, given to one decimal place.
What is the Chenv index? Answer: 25.1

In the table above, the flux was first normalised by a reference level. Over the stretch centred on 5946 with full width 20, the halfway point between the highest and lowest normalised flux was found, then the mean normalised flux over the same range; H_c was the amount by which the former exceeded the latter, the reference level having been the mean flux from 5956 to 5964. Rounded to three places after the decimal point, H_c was 0.009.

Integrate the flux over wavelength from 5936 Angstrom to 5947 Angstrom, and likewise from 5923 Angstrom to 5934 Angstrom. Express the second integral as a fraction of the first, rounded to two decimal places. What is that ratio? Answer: 0.99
